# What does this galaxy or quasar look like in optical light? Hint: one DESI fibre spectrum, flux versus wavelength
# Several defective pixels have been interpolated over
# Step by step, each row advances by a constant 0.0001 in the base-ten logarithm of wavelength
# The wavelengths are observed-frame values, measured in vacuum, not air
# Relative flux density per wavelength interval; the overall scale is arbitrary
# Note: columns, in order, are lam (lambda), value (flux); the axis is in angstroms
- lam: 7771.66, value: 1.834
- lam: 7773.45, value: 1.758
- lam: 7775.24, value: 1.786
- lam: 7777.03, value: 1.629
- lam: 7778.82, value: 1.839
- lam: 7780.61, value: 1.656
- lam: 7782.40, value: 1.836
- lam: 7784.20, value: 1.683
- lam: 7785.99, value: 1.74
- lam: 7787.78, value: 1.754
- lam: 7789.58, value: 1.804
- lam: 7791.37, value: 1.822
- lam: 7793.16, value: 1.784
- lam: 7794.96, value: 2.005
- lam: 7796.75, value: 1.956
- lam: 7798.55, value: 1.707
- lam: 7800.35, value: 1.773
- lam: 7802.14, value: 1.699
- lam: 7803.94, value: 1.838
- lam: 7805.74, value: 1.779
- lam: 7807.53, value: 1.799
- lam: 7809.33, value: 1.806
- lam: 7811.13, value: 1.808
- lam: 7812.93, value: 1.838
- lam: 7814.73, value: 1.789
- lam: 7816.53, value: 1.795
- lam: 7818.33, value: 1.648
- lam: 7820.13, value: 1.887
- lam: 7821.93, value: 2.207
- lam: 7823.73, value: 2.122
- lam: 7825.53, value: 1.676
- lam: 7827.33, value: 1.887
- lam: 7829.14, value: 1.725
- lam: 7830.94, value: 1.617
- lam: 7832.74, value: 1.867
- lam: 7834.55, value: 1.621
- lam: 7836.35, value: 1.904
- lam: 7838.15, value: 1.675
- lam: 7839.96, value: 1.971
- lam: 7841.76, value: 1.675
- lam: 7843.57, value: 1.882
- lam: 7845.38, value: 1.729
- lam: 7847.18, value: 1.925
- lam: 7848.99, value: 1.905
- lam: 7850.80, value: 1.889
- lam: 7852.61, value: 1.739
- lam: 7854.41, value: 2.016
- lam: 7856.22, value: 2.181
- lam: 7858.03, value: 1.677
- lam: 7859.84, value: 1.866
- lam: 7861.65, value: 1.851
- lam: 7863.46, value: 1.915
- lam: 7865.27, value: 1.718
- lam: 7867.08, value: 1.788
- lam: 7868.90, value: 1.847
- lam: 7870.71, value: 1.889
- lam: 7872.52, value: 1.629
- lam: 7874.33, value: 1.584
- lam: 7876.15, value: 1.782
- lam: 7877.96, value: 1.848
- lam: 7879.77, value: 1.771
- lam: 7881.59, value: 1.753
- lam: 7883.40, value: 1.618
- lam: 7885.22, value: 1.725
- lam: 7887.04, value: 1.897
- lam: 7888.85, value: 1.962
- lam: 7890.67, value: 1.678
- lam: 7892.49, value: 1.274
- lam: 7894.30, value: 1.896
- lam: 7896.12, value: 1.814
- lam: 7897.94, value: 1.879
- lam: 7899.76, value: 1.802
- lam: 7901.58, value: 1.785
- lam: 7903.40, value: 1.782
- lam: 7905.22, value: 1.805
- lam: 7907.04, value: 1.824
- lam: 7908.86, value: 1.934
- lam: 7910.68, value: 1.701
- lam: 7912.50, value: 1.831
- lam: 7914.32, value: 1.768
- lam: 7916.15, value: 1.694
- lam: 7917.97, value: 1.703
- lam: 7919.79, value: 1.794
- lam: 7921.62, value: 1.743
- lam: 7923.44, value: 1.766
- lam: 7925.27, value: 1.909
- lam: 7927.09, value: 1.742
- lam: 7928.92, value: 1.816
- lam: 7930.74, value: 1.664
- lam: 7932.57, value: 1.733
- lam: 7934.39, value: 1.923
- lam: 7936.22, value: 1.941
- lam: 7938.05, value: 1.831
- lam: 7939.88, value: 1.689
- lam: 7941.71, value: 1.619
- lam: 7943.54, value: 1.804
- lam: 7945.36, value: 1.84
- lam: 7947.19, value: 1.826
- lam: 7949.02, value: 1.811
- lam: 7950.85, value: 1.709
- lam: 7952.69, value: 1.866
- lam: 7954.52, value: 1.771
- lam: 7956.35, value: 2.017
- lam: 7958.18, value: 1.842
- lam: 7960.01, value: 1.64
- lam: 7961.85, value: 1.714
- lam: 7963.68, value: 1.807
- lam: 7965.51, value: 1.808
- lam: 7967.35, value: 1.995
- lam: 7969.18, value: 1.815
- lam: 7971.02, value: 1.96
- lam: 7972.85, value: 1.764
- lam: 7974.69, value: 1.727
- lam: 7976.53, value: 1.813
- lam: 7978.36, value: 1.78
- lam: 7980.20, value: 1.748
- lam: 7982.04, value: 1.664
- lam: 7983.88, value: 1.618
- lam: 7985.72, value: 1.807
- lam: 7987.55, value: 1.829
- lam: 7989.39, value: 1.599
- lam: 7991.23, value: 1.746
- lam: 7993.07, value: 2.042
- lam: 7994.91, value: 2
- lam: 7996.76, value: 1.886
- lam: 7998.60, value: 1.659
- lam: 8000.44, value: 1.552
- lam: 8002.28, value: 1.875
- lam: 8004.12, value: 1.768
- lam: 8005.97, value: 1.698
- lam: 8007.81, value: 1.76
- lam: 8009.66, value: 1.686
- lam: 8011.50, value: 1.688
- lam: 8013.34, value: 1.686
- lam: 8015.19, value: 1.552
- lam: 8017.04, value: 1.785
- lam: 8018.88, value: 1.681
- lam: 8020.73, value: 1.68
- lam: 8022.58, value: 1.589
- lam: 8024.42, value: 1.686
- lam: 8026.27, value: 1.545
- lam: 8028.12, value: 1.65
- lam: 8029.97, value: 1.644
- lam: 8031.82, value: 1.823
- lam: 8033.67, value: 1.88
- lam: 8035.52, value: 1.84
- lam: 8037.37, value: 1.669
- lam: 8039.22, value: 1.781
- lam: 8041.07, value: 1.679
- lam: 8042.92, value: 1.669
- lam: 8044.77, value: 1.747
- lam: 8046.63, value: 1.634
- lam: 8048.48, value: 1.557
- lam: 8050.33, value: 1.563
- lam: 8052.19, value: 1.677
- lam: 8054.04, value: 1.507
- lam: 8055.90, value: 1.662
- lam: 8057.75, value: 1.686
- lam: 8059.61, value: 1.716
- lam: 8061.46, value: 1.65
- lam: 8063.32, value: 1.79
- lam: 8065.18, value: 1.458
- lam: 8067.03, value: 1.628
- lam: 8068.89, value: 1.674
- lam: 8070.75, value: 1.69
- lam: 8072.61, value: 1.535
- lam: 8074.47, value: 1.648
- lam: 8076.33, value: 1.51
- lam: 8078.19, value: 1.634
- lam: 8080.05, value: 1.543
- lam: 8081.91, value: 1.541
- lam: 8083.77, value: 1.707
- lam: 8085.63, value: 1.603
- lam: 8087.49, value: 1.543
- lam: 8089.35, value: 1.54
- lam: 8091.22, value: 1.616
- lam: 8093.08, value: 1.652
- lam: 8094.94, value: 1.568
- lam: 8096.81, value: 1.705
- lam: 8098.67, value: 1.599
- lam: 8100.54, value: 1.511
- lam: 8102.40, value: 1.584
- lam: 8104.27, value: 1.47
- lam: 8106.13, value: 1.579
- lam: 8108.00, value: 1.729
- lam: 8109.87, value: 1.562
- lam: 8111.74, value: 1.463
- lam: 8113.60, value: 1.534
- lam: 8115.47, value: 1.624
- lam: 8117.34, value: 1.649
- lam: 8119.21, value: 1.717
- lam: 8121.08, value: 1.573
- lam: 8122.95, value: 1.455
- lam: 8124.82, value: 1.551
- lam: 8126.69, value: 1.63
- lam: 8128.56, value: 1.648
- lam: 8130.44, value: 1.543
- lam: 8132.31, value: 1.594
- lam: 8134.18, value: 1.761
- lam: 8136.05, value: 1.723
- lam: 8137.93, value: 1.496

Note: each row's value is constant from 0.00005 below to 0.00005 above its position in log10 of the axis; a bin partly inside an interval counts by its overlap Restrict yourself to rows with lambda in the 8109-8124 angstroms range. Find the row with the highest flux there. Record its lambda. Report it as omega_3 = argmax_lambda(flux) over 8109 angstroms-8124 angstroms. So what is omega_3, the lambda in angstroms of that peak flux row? 8119.21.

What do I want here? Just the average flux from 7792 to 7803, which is 1.82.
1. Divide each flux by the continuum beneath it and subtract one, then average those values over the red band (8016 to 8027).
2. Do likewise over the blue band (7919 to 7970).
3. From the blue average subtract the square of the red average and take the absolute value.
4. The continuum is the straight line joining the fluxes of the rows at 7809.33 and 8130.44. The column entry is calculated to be 0.062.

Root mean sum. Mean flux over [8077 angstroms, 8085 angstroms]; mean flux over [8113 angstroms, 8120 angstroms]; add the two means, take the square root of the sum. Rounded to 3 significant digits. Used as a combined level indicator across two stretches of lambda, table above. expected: 1.80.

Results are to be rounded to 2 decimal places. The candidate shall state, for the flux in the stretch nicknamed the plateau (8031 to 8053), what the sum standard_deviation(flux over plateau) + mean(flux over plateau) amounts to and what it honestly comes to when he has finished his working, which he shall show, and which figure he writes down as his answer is 1.81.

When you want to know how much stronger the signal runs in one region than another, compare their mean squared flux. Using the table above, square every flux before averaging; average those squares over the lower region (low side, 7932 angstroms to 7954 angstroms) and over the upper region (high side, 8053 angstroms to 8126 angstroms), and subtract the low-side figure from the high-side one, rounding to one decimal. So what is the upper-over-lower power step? -0.7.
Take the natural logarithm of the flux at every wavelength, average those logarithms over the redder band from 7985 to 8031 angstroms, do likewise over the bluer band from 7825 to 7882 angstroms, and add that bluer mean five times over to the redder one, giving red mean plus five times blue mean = 3.5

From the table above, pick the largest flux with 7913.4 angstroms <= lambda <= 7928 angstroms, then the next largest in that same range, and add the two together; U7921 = 3.7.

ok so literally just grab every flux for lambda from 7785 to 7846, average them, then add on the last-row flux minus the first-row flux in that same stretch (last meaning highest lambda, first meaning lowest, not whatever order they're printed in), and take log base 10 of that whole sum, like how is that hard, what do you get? 0.255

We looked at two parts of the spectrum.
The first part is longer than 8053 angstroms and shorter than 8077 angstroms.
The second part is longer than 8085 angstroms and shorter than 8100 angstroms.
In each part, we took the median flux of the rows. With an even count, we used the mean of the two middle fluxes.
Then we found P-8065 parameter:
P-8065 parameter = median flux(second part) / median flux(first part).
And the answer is 0.97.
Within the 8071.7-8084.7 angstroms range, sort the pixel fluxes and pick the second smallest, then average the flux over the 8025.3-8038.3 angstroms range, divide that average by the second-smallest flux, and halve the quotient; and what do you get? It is 0.561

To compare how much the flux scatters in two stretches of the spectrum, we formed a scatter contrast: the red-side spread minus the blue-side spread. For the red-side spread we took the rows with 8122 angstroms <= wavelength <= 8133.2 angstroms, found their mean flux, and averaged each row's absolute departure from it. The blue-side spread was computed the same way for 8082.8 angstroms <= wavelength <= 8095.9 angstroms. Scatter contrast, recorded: 0.01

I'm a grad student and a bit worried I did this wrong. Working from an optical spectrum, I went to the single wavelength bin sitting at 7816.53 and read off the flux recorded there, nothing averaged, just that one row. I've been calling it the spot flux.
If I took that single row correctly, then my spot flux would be 1.795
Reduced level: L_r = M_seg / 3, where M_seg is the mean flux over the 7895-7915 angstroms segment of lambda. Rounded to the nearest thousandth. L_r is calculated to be 0.604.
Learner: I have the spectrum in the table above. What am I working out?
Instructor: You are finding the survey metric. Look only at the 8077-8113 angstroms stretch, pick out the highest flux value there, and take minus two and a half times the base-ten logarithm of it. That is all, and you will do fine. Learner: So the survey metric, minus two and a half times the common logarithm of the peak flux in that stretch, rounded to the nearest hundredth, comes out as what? -0.59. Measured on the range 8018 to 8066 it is -0.69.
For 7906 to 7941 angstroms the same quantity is -0.72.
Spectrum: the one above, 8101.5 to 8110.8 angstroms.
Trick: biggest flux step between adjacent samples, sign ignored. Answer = 0.17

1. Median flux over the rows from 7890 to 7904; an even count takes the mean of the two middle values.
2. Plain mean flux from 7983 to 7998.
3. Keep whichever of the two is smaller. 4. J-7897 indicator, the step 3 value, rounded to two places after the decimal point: 1.79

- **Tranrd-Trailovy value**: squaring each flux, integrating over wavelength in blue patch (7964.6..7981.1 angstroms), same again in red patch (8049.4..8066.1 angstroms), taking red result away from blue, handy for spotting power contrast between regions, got 10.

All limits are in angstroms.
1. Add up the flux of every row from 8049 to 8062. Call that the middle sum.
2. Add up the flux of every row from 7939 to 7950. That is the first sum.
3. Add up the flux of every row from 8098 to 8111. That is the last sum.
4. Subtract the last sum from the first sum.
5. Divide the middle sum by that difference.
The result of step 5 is -26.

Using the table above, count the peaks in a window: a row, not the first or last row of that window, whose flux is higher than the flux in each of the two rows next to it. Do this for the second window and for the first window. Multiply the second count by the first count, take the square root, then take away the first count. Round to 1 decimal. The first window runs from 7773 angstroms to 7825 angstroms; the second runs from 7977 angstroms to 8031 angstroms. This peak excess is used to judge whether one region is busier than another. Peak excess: -1.1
